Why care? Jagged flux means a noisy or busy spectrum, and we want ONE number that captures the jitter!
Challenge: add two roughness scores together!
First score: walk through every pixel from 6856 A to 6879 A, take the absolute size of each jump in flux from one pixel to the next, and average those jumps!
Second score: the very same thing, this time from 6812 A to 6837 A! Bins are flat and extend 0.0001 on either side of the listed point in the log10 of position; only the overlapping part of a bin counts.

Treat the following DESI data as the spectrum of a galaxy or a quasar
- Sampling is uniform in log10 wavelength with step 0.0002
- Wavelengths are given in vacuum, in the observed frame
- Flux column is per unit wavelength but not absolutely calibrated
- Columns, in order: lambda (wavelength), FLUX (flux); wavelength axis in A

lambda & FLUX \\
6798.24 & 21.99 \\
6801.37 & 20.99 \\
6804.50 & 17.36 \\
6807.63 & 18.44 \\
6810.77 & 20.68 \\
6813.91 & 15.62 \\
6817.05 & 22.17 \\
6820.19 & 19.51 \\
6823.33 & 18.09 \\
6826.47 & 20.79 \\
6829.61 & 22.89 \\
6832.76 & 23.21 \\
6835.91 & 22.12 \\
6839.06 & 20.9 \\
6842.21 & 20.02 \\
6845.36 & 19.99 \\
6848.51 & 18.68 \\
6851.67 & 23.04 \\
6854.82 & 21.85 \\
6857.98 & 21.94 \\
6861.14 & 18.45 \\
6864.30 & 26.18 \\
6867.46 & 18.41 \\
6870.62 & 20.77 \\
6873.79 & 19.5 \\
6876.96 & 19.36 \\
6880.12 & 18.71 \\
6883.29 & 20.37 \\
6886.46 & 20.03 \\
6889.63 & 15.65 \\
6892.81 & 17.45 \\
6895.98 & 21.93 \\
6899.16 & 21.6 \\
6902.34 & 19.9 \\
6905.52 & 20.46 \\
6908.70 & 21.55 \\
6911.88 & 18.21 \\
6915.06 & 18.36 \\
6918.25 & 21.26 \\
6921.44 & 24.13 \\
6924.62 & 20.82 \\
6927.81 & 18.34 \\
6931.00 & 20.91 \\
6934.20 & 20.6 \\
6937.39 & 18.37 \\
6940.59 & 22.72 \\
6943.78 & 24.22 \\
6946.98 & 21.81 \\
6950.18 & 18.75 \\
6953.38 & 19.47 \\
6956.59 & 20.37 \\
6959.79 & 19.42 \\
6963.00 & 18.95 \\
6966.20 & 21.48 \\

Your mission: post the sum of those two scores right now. 6.2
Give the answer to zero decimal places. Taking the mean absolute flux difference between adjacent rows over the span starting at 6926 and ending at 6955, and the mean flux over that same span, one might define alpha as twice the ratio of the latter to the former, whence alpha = 19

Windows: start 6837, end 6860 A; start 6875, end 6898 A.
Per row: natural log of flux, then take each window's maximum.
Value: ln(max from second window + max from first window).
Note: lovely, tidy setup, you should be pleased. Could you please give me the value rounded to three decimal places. 1.829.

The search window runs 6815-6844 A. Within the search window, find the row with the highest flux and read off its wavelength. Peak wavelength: 6832.76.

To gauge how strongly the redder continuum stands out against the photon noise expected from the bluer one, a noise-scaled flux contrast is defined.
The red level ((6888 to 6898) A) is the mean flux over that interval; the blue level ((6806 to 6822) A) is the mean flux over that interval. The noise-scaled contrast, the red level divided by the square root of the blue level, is 4.2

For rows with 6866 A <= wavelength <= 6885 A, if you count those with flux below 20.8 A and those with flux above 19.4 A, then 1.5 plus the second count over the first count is 2.0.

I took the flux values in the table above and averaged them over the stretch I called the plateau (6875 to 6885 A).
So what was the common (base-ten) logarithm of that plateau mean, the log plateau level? 1.29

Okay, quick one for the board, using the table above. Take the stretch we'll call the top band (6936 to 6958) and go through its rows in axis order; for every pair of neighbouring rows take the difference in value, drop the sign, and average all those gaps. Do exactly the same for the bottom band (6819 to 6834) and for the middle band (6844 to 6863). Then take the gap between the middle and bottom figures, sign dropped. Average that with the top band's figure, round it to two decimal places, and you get 1.30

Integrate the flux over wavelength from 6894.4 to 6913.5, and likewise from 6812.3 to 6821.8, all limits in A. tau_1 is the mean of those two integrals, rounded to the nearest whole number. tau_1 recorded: 287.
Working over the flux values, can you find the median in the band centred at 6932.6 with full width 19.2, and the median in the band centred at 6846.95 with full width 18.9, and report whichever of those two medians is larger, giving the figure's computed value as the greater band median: 20.7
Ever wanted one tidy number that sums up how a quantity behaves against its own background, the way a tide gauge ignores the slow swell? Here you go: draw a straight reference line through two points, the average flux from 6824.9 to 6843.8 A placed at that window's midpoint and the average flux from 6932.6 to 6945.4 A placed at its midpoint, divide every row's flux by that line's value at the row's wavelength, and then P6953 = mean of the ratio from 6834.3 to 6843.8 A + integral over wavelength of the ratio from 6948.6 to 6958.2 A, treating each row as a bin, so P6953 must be 9.7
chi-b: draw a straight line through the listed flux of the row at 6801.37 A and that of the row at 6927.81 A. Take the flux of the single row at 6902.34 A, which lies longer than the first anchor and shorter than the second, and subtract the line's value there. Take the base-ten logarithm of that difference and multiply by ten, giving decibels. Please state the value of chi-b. 0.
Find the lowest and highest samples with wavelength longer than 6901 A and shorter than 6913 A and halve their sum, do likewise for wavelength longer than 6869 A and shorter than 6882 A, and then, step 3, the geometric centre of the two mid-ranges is 19.8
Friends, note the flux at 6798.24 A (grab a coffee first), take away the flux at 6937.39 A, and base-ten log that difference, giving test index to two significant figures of 0.56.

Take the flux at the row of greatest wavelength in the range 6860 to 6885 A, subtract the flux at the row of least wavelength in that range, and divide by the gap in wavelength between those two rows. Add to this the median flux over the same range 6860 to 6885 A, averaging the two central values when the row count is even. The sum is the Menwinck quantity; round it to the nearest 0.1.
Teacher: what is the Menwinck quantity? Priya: 19.5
